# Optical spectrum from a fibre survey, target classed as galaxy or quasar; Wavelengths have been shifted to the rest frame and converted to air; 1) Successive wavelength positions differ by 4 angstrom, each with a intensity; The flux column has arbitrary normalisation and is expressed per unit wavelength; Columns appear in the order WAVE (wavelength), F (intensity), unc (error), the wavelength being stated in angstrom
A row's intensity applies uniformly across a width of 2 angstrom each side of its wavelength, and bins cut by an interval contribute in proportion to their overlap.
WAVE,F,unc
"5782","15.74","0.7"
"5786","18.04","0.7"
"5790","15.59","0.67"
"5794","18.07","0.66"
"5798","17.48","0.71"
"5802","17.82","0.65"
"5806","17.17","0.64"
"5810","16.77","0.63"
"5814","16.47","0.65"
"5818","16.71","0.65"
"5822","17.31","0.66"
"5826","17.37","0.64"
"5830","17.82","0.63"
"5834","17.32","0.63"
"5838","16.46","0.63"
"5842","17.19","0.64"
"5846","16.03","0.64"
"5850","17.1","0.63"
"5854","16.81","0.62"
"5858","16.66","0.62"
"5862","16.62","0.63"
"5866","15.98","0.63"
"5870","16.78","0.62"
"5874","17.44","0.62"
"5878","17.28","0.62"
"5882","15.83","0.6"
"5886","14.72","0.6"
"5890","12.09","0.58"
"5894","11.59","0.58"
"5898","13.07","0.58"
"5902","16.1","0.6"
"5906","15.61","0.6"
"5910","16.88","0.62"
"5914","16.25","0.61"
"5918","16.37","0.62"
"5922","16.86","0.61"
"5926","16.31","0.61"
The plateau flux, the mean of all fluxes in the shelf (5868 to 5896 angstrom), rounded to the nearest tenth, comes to 15.1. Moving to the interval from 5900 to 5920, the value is 16.2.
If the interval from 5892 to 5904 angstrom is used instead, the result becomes 13.6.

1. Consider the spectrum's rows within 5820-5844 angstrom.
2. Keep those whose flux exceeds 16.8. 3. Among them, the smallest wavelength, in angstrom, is 5822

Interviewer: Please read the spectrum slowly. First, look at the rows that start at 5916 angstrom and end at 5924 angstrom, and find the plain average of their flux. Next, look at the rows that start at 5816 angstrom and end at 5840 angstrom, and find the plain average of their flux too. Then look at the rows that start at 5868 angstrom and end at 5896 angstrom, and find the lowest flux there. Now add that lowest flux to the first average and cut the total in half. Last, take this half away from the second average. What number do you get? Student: 3.1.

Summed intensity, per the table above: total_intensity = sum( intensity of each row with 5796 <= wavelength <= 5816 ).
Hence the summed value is 85.7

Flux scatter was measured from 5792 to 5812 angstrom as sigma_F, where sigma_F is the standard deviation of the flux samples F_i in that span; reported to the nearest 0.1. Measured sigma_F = 0.5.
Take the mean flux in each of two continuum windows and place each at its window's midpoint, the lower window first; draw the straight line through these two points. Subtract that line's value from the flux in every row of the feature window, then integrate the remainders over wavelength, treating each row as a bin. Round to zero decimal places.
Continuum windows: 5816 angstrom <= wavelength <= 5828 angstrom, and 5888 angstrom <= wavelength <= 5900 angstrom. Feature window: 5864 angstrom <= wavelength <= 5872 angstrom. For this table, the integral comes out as 19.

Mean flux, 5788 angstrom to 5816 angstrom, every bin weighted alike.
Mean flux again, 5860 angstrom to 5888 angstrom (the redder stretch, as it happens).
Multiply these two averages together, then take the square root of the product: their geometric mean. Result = 16.7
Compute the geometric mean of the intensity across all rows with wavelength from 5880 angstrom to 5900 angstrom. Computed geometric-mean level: 13.4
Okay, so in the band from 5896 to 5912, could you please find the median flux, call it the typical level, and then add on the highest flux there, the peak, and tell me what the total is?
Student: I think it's 32.7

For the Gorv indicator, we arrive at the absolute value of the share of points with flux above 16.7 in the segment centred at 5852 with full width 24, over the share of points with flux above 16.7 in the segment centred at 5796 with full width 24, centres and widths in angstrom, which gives 0.60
